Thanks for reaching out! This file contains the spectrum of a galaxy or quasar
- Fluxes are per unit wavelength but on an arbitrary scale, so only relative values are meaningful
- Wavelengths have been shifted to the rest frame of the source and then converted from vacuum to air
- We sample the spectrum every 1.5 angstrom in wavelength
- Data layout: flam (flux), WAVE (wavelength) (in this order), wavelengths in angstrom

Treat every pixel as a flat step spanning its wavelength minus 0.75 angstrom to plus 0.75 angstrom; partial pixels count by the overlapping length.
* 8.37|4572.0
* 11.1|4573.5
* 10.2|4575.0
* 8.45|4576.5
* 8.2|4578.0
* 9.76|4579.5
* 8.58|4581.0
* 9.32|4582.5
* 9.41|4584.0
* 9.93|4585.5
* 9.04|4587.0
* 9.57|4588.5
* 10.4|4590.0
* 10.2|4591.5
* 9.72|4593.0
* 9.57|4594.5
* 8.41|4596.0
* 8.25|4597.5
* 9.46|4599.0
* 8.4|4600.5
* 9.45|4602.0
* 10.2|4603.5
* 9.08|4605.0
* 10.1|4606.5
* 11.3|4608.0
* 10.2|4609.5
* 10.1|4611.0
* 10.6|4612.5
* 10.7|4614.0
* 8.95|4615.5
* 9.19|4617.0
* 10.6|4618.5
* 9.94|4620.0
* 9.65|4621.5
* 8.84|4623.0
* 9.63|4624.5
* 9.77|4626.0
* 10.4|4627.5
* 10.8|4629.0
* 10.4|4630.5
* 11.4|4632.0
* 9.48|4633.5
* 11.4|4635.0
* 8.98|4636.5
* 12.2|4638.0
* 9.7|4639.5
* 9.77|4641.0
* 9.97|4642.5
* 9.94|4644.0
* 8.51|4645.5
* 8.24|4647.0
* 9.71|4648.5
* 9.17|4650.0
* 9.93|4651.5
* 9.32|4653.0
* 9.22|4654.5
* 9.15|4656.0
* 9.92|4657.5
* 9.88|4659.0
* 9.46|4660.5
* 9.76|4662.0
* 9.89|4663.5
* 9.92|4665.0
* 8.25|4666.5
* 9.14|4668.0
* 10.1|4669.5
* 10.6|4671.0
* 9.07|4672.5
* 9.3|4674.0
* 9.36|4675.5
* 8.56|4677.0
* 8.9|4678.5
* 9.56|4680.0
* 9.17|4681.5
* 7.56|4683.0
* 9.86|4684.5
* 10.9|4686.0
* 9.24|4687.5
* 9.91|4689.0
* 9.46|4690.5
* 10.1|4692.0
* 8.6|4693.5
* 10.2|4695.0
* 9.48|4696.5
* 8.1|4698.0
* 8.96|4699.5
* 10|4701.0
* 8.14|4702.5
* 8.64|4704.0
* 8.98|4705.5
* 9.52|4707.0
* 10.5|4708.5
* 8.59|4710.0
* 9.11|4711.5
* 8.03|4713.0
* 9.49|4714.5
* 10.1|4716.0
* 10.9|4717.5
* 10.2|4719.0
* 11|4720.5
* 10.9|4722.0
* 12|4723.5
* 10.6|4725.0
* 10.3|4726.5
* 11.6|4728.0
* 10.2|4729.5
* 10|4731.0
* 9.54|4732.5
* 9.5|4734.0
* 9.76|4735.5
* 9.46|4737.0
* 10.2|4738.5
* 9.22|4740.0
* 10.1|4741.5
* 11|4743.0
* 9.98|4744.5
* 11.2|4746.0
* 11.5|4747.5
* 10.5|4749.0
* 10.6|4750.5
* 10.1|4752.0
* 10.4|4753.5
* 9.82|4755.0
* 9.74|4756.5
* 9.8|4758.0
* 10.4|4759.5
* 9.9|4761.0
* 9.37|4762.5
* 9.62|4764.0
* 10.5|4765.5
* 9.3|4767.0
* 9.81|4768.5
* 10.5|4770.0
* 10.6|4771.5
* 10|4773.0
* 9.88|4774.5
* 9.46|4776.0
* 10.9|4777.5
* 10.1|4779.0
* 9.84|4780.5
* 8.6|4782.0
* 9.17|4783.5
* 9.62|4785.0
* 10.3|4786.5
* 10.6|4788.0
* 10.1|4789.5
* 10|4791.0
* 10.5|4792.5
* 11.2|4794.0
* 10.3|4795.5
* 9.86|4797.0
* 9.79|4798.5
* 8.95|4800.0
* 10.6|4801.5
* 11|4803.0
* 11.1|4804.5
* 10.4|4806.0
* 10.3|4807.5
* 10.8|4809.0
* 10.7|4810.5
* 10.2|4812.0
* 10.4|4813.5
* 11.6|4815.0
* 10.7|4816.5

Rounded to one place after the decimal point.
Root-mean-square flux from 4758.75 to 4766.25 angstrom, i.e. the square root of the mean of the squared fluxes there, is 10.0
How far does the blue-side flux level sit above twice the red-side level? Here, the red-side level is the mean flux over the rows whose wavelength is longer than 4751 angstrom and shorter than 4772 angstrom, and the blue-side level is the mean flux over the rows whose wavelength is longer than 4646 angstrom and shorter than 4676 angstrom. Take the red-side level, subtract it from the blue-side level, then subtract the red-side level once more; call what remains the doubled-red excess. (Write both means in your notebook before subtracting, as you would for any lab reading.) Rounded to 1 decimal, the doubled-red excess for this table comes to -10.5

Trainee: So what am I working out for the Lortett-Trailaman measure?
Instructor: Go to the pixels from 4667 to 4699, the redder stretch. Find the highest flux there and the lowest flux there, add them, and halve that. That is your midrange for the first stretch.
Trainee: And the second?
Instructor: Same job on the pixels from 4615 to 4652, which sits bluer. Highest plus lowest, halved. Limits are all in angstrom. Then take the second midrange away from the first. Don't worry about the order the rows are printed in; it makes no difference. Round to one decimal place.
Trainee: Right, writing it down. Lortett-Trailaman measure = -1.0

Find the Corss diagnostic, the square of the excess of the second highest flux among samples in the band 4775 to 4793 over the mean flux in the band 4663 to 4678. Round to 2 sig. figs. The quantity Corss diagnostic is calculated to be 1.4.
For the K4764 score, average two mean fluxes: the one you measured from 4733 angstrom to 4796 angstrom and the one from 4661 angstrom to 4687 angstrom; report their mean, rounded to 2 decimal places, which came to 9.74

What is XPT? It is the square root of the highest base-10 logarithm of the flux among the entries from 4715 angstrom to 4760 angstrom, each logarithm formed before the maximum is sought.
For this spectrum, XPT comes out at 1.04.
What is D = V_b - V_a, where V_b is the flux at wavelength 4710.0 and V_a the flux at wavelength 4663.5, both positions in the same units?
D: -1.3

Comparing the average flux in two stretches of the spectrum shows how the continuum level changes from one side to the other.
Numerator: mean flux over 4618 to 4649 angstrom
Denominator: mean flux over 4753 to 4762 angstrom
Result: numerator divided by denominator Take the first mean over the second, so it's 1.00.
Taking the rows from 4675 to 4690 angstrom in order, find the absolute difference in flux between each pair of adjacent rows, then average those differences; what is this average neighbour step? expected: 1.1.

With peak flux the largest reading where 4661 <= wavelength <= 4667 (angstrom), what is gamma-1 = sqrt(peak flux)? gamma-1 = 3.15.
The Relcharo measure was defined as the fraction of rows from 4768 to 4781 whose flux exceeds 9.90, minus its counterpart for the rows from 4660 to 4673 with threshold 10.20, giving 0.44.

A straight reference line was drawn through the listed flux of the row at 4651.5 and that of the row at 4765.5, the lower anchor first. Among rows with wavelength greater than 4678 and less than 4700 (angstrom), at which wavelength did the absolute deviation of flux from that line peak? 4683.0 angstrom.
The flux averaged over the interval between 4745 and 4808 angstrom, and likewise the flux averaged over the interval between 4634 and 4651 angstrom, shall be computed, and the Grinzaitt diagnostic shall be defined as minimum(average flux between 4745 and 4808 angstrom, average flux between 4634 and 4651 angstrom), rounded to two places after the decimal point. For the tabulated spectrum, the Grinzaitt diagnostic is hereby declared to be 9.78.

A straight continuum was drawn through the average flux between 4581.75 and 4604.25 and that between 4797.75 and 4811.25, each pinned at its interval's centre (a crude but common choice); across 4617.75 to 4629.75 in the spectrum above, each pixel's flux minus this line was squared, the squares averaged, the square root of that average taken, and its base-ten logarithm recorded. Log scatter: -0.15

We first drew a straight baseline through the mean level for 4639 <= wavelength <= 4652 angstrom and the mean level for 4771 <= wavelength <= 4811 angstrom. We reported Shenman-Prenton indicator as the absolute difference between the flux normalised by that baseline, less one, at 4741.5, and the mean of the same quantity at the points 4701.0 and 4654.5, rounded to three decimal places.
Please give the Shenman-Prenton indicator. 0.017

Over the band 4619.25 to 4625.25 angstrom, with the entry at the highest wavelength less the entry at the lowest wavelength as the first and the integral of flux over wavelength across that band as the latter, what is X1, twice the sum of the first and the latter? 114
